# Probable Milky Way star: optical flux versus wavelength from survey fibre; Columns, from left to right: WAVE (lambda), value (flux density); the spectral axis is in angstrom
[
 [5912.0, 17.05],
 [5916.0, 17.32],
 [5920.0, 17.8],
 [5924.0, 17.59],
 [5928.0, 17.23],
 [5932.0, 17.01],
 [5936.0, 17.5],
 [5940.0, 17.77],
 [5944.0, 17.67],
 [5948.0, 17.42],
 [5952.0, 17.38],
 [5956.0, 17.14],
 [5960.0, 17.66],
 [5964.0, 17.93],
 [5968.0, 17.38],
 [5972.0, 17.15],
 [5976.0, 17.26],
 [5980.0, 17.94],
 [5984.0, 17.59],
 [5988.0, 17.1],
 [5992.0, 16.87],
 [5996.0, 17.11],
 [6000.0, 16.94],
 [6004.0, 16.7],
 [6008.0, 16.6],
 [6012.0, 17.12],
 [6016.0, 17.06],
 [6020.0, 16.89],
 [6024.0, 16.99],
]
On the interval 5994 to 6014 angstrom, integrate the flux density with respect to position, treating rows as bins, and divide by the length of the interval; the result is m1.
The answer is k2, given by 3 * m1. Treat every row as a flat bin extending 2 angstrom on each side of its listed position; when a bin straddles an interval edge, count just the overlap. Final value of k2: 50.68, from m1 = 16.89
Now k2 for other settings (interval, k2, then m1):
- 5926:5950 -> 52.30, 17.43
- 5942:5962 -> 52.36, 17.45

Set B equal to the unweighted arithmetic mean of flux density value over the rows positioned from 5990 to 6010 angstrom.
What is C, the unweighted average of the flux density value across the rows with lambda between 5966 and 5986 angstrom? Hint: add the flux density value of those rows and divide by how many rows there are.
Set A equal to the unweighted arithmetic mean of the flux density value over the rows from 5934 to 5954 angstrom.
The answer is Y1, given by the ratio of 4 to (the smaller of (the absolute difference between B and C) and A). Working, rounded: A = 17.5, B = 16.8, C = 17.5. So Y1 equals 6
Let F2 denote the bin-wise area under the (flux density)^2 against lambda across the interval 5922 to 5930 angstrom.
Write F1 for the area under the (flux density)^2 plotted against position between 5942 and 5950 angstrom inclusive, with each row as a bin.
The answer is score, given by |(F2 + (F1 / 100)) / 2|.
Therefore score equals 1225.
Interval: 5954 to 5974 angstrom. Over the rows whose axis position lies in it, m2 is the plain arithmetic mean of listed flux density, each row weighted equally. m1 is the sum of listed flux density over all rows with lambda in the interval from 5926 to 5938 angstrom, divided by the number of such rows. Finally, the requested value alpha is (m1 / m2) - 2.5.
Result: -1.51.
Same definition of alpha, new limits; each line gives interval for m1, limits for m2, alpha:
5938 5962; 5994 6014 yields -1.46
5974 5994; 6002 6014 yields -1.47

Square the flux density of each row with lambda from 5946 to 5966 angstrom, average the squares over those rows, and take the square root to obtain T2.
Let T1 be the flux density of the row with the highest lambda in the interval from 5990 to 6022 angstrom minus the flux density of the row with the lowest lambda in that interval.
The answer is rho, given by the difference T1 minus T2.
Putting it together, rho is -17.5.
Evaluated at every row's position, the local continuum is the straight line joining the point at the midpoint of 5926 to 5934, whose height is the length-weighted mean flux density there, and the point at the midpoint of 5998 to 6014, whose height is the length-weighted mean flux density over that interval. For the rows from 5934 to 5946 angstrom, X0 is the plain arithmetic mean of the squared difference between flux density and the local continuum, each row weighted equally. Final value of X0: 0.33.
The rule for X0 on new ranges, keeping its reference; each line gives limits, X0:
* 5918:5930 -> 0.21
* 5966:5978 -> 0.10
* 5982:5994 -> 0.16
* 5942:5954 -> 0.20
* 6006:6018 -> 0.07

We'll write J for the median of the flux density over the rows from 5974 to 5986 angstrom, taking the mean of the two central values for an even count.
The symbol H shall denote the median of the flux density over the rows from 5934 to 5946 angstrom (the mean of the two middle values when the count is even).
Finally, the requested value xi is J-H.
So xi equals -0.1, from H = 17.7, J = 17.59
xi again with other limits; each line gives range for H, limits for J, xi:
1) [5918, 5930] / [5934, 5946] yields 0.1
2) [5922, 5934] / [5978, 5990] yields 0.4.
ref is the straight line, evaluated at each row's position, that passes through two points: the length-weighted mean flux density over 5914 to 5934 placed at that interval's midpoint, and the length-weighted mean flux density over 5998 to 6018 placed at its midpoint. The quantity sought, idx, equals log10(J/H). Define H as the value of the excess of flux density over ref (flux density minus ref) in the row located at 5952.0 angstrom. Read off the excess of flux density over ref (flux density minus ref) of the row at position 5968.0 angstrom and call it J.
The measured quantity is 0.2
